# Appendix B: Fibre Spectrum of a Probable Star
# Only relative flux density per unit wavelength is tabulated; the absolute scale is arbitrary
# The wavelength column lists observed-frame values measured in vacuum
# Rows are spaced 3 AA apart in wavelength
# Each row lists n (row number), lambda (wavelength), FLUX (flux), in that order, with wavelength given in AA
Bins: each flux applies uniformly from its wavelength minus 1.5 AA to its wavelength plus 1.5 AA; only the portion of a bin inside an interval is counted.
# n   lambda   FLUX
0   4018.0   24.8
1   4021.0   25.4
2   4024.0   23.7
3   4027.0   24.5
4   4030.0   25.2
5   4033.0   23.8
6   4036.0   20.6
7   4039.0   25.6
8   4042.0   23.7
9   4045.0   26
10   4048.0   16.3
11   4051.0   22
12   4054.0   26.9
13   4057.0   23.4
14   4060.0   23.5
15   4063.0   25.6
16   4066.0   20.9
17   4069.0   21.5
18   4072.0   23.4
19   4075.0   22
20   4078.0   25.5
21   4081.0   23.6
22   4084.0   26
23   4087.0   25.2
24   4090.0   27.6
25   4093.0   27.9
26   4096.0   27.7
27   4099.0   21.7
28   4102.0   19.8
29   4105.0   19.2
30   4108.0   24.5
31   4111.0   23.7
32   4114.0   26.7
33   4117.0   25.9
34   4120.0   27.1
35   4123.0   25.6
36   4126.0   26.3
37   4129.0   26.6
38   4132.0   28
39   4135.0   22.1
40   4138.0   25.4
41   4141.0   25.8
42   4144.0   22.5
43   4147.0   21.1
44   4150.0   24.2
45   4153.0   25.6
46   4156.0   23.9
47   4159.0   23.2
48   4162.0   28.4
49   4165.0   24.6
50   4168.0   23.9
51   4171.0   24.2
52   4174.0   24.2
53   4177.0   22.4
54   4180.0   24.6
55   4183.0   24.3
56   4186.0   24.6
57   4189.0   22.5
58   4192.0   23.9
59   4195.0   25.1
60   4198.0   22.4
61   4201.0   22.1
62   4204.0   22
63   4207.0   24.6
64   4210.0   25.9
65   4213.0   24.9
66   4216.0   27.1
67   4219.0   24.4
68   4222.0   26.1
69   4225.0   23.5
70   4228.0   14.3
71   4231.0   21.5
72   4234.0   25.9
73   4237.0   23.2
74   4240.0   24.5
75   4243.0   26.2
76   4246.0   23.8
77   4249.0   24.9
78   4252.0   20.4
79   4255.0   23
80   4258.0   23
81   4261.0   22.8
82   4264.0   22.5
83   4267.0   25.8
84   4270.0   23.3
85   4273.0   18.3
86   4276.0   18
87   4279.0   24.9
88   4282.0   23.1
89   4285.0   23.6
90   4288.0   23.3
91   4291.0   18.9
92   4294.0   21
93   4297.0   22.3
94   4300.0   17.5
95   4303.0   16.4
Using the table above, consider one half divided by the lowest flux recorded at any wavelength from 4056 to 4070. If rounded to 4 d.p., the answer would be 0.0239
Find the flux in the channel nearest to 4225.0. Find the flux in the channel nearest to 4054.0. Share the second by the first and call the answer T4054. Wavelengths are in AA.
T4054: 1.14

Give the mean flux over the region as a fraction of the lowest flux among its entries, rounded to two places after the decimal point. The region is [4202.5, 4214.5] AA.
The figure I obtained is 1.11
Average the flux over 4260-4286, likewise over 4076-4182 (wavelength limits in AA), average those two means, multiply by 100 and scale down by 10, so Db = 236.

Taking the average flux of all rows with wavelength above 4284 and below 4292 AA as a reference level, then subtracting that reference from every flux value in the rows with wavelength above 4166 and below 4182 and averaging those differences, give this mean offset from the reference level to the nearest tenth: 1.9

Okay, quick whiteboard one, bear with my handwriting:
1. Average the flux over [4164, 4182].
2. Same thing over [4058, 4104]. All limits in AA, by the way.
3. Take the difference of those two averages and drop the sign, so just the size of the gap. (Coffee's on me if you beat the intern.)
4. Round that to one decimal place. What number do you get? 0.1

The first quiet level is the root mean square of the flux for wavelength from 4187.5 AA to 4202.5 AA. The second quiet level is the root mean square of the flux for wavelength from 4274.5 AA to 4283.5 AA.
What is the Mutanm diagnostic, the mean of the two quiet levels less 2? 20.7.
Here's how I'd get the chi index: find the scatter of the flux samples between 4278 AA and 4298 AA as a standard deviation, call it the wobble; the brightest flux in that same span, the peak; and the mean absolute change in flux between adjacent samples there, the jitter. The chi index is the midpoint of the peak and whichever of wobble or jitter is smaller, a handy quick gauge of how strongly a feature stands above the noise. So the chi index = 13.3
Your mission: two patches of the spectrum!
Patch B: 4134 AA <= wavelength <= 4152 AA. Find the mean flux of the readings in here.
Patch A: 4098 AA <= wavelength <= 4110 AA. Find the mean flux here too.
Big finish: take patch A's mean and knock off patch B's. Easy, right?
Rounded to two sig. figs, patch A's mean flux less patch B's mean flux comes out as -2.2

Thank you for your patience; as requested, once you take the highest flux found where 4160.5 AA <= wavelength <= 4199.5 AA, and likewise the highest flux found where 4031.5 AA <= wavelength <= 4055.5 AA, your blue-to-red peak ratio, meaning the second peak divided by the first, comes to 0.95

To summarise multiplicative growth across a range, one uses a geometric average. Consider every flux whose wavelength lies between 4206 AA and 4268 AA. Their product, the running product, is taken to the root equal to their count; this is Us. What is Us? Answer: 23.5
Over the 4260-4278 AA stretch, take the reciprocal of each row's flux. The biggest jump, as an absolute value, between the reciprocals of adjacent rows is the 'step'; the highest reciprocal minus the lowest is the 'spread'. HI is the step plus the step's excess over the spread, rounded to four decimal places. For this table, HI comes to 0.0067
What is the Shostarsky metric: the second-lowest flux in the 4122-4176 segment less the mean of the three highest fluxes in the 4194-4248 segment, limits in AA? -4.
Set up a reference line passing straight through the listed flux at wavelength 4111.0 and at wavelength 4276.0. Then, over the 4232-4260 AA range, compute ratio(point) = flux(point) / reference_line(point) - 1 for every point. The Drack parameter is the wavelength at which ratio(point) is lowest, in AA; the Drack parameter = 4252.0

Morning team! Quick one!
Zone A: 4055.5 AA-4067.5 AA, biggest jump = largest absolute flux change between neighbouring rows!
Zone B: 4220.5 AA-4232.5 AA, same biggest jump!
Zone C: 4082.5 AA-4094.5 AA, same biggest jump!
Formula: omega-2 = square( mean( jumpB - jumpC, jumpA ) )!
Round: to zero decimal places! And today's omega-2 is 33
